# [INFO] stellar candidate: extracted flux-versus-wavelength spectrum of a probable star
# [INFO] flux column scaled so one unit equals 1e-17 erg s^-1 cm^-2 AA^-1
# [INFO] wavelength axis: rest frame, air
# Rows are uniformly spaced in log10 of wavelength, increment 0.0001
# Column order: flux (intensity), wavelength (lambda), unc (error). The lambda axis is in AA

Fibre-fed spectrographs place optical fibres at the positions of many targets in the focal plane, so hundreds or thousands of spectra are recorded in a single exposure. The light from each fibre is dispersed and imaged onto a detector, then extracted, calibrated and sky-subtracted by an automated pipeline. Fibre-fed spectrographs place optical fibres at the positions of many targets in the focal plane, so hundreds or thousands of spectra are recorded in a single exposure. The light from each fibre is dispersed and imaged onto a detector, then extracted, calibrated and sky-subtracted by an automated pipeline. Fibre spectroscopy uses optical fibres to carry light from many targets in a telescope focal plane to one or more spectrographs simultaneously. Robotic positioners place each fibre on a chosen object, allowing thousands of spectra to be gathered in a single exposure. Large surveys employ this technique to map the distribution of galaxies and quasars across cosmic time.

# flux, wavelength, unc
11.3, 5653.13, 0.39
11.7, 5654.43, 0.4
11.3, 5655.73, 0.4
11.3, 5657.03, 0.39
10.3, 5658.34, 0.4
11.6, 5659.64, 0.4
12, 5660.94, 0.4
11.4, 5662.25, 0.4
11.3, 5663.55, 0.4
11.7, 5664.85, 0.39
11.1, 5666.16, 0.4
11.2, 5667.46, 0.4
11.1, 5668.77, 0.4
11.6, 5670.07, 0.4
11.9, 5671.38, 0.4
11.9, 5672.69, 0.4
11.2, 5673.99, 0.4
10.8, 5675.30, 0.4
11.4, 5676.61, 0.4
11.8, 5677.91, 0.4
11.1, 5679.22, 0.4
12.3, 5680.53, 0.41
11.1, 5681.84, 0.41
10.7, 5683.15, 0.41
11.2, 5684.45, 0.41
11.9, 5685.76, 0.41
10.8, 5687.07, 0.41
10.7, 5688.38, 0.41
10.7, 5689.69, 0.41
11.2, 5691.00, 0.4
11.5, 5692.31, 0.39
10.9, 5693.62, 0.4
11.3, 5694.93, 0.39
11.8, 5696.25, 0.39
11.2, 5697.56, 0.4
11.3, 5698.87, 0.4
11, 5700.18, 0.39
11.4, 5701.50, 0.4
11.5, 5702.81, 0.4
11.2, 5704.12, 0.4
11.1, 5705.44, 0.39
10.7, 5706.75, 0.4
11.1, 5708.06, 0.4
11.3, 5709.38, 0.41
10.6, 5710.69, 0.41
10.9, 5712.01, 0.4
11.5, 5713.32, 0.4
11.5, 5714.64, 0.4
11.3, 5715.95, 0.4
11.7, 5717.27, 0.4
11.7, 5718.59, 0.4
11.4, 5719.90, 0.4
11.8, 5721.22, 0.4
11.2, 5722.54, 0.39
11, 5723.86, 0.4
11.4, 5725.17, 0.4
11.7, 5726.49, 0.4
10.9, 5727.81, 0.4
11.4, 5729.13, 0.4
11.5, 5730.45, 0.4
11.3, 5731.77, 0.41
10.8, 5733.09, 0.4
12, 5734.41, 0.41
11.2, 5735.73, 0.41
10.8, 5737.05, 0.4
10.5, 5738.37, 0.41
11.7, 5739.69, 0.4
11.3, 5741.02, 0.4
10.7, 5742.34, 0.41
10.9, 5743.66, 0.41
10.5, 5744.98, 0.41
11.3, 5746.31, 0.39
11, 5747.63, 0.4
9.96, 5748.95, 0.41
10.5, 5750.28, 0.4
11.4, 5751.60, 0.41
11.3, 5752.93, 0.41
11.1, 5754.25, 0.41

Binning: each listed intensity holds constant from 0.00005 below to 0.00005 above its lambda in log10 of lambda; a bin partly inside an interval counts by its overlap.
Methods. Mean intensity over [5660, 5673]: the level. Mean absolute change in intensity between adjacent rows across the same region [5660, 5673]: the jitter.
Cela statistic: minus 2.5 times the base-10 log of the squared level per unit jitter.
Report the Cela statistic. -6.6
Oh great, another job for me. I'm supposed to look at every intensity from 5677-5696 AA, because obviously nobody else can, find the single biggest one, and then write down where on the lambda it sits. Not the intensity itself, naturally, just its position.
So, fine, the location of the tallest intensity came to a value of 5680.53 AA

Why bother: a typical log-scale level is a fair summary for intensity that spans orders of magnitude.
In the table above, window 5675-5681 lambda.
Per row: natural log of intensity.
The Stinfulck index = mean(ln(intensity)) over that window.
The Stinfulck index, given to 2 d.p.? 2.44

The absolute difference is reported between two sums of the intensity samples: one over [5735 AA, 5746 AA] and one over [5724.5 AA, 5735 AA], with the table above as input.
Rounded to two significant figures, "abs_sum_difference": 3.4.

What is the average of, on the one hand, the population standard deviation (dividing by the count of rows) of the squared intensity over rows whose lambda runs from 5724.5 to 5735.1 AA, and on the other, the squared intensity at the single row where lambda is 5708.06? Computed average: 65.8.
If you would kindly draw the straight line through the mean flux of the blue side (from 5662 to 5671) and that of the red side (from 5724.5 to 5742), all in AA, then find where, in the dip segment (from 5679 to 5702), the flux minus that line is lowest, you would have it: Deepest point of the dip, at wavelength 5683.15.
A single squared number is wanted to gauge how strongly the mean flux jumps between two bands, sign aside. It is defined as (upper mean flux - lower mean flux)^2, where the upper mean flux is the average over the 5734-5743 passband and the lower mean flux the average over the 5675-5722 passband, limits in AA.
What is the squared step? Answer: 0.01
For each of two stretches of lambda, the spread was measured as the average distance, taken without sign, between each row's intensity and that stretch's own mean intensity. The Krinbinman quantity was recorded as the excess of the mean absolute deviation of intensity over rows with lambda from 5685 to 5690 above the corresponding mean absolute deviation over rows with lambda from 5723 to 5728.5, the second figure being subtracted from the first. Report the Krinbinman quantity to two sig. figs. 0.14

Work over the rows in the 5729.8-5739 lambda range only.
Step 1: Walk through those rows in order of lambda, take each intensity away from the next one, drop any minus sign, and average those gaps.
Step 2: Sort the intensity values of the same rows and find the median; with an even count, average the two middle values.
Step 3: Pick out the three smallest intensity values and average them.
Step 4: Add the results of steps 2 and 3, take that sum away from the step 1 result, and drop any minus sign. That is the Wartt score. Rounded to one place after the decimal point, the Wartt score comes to 21.3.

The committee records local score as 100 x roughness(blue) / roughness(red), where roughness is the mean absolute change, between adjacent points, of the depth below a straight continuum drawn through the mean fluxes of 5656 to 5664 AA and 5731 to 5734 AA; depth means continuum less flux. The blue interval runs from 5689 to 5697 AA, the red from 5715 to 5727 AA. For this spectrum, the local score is 142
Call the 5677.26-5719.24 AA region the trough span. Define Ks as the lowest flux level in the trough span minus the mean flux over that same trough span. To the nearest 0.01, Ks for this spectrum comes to -0.65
